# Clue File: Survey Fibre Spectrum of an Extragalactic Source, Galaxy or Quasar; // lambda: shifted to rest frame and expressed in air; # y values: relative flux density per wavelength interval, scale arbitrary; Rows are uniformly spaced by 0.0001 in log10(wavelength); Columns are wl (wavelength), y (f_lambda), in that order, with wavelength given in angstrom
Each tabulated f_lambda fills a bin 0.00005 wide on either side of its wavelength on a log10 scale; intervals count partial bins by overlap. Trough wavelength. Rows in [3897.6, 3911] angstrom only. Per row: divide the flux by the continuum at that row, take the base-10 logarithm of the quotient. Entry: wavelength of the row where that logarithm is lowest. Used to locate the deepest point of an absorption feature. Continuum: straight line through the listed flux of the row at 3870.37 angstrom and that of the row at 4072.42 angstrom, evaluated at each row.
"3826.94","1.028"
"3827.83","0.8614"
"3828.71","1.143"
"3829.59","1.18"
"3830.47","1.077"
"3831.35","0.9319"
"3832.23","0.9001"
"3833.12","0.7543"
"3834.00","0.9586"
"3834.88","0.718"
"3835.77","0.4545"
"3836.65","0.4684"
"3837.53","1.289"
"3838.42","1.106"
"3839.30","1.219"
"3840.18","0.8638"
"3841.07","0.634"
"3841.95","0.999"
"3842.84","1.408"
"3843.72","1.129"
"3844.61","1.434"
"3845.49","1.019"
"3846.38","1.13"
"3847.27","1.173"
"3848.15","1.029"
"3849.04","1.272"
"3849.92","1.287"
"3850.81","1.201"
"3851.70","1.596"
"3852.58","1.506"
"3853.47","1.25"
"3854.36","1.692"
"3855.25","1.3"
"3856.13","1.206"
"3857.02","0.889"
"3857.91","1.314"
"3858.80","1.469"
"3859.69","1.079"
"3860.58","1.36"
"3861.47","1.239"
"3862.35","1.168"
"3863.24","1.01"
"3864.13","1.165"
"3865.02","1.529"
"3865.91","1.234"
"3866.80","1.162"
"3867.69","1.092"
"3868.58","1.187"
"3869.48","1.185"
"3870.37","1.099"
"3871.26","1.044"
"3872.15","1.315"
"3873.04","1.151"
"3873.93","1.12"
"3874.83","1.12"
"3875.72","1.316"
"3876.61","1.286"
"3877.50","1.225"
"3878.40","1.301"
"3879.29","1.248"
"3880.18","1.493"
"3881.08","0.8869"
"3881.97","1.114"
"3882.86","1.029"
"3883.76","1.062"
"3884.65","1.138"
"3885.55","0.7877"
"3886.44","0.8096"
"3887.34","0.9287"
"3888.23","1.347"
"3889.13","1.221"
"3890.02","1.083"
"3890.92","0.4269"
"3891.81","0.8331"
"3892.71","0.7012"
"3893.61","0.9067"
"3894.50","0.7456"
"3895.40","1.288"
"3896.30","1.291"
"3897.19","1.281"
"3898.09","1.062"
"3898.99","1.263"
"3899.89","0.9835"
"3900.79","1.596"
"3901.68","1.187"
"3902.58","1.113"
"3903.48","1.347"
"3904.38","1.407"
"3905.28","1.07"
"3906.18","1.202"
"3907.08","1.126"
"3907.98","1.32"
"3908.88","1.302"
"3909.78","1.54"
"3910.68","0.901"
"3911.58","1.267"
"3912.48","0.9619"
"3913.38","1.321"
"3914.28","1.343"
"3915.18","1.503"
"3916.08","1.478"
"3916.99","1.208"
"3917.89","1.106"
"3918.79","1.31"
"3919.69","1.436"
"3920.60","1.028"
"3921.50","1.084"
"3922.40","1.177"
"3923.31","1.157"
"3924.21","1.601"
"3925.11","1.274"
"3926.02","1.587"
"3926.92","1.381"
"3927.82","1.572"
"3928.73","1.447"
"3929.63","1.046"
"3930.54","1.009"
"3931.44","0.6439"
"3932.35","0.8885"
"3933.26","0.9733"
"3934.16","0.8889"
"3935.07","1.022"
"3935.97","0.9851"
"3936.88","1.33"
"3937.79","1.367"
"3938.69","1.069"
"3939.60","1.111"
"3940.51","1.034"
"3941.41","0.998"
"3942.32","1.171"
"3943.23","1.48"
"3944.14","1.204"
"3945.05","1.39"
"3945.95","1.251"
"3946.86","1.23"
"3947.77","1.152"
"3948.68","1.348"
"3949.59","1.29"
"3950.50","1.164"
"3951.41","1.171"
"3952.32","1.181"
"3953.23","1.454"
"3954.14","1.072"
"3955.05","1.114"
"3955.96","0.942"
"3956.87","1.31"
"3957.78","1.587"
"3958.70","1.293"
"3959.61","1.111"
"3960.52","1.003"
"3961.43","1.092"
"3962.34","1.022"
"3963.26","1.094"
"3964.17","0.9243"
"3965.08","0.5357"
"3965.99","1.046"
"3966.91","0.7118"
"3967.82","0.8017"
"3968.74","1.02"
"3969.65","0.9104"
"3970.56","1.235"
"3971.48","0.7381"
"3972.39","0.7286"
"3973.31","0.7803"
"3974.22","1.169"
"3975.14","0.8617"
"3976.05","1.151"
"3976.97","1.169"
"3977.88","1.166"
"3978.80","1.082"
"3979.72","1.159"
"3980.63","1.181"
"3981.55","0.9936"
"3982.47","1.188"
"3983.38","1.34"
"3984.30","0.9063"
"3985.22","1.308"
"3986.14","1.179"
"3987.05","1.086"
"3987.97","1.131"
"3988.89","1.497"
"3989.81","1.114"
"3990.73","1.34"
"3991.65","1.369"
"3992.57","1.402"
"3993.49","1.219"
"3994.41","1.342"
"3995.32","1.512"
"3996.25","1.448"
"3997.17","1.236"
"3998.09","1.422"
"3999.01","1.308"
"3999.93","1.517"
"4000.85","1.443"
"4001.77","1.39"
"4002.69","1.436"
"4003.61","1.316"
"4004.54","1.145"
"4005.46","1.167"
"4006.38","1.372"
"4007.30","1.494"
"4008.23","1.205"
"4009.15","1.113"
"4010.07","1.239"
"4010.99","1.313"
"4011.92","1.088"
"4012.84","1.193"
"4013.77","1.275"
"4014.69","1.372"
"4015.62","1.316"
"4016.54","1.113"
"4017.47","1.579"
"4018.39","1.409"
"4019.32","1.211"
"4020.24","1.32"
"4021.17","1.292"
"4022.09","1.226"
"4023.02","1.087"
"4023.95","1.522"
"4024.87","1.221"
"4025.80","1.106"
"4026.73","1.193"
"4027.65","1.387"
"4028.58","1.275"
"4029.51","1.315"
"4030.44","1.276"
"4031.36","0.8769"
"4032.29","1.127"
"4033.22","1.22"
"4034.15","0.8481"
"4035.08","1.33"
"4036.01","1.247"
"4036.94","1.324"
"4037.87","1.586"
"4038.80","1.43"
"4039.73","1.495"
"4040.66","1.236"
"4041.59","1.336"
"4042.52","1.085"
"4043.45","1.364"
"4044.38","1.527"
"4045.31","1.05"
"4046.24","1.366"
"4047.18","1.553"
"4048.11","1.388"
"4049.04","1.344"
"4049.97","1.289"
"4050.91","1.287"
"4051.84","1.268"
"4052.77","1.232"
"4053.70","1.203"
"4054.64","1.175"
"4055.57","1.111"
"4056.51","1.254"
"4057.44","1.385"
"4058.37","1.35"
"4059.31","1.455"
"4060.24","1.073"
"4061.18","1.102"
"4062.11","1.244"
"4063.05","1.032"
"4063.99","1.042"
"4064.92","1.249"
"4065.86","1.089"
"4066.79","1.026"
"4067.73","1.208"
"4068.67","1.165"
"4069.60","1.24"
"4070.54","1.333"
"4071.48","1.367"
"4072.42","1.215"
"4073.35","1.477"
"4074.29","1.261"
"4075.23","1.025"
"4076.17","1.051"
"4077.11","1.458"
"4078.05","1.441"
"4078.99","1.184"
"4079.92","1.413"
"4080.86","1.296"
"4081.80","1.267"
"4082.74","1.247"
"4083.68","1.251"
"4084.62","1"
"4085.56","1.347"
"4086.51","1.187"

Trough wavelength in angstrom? 3910.68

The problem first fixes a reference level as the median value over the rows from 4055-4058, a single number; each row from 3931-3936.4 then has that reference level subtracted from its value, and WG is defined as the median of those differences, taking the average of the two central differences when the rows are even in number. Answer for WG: -0.3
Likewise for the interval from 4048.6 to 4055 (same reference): 0.0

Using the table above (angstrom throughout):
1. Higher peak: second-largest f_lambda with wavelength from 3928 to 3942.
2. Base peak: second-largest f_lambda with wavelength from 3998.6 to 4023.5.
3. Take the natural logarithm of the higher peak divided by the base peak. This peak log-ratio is -0.10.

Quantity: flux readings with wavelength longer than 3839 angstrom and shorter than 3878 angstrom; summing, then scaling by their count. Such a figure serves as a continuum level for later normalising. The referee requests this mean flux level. 1.21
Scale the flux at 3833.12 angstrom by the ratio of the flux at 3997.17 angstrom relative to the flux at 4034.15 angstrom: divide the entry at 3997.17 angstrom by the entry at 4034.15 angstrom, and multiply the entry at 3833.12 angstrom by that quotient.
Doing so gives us 1.10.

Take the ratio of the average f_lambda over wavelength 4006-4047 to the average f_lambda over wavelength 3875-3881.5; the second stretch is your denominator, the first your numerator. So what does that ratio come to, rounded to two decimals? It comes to 1.02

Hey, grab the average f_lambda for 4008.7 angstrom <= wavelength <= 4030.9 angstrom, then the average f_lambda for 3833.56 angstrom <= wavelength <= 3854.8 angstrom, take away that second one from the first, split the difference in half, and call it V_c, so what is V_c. 0.075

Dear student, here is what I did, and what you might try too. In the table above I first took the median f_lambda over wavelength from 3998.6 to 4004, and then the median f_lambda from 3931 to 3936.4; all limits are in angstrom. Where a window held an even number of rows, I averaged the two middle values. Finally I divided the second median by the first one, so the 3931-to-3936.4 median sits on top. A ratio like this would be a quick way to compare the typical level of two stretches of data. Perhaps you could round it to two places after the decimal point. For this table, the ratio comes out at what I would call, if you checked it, 0.66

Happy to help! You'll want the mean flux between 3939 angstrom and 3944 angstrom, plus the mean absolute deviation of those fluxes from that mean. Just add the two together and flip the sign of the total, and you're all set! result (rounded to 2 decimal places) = -1.29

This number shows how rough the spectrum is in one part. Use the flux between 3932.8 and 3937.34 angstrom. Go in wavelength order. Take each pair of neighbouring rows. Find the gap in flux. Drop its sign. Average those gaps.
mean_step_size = 0.15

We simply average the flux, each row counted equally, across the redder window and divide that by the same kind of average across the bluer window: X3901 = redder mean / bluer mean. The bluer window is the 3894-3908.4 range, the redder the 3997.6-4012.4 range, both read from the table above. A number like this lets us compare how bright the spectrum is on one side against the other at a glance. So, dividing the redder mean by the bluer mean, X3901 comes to 1.09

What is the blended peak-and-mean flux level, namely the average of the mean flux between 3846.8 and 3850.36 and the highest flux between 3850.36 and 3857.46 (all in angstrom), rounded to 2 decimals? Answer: 1.44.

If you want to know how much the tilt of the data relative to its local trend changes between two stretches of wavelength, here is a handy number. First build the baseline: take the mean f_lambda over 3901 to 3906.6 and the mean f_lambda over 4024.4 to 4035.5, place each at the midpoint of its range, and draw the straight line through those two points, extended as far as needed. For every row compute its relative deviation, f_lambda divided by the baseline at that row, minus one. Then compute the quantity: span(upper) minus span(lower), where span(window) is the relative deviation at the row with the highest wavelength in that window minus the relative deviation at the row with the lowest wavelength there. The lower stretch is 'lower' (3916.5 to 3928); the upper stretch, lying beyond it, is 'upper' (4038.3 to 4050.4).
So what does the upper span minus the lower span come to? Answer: -0.42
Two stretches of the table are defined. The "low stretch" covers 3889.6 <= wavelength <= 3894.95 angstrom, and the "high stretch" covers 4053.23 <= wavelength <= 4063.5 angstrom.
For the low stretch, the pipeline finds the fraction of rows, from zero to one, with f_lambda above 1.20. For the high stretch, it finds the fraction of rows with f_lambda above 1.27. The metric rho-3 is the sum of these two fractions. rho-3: 0.27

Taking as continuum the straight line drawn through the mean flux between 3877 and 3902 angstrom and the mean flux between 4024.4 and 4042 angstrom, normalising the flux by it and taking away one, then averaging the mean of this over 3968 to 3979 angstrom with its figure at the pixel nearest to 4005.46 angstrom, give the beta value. -0.10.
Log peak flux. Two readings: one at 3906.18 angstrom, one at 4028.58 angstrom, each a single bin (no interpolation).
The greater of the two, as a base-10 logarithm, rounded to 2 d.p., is 0.11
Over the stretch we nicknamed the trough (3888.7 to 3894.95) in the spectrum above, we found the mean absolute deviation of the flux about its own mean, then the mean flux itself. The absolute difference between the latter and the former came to 0.65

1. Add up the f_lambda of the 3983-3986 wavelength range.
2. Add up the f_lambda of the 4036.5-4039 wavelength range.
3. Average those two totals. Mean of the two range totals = 3.95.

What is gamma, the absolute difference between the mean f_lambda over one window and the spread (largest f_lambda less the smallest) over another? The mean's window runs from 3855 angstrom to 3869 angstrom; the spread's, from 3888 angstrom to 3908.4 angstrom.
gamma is 0.0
